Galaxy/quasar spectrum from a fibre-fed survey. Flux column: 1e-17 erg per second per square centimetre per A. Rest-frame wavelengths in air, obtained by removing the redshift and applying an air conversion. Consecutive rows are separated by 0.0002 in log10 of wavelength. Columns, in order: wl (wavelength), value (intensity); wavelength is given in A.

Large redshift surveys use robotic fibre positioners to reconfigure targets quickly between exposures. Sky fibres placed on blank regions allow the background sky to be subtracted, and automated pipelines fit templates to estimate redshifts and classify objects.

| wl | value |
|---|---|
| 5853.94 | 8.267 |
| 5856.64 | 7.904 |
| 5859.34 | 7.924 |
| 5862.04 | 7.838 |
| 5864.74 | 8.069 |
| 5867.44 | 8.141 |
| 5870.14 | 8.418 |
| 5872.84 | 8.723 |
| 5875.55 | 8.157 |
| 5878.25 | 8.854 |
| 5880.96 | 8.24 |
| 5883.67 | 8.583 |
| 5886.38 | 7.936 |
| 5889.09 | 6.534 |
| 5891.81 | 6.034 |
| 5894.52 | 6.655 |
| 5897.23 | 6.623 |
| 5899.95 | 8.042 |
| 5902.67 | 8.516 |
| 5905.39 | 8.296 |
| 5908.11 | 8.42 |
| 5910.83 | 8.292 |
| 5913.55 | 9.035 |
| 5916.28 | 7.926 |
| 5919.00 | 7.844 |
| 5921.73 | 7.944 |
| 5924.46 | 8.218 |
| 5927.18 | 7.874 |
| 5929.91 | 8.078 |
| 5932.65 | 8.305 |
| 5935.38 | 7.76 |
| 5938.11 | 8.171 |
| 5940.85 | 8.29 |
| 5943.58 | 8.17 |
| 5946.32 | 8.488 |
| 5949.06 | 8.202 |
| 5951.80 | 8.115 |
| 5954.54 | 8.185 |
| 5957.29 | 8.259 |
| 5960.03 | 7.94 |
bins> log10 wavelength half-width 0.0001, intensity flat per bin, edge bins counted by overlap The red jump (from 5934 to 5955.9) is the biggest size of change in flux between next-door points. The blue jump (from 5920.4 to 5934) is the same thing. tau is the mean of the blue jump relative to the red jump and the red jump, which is 0.62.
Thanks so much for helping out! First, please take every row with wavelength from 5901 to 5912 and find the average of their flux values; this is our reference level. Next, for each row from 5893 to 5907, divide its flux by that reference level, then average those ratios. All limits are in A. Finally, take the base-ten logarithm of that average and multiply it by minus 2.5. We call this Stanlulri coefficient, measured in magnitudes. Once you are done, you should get 0.10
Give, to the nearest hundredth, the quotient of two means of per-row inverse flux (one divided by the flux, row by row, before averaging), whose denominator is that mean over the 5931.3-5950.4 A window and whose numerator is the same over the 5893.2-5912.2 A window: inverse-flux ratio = 1.06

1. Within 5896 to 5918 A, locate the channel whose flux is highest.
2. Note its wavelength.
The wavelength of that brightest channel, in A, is 5913.55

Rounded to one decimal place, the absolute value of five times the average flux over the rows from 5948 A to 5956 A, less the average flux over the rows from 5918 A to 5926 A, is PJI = 32.8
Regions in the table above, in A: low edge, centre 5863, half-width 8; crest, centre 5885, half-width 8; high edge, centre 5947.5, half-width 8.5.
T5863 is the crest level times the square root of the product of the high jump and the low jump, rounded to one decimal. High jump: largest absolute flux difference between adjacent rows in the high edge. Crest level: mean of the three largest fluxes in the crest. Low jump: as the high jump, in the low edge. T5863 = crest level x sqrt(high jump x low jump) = 2.5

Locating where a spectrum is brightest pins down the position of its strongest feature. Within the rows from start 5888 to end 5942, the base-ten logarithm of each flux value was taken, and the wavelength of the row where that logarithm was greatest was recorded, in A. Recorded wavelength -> 5913.55 A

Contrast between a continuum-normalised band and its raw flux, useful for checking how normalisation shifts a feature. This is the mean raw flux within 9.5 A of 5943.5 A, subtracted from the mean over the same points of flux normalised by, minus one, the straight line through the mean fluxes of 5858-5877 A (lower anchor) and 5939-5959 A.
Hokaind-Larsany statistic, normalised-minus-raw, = -8.18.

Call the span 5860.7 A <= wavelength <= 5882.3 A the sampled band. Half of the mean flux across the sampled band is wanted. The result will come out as 4.15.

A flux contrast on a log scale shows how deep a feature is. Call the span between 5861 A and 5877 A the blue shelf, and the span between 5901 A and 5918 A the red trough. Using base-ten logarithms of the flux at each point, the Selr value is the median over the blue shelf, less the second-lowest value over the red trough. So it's -0.008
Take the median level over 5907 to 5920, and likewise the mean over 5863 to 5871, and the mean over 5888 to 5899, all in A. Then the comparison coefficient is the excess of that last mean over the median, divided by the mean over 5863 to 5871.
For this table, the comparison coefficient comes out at -0.22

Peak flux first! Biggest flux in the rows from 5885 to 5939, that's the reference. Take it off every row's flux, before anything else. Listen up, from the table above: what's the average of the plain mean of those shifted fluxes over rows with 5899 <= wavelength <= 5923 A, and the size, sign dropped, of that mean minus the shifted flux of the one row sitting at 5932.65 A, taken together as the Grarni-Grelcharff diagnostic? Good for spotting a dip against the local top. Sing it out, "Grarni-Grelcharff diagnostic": -0.365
